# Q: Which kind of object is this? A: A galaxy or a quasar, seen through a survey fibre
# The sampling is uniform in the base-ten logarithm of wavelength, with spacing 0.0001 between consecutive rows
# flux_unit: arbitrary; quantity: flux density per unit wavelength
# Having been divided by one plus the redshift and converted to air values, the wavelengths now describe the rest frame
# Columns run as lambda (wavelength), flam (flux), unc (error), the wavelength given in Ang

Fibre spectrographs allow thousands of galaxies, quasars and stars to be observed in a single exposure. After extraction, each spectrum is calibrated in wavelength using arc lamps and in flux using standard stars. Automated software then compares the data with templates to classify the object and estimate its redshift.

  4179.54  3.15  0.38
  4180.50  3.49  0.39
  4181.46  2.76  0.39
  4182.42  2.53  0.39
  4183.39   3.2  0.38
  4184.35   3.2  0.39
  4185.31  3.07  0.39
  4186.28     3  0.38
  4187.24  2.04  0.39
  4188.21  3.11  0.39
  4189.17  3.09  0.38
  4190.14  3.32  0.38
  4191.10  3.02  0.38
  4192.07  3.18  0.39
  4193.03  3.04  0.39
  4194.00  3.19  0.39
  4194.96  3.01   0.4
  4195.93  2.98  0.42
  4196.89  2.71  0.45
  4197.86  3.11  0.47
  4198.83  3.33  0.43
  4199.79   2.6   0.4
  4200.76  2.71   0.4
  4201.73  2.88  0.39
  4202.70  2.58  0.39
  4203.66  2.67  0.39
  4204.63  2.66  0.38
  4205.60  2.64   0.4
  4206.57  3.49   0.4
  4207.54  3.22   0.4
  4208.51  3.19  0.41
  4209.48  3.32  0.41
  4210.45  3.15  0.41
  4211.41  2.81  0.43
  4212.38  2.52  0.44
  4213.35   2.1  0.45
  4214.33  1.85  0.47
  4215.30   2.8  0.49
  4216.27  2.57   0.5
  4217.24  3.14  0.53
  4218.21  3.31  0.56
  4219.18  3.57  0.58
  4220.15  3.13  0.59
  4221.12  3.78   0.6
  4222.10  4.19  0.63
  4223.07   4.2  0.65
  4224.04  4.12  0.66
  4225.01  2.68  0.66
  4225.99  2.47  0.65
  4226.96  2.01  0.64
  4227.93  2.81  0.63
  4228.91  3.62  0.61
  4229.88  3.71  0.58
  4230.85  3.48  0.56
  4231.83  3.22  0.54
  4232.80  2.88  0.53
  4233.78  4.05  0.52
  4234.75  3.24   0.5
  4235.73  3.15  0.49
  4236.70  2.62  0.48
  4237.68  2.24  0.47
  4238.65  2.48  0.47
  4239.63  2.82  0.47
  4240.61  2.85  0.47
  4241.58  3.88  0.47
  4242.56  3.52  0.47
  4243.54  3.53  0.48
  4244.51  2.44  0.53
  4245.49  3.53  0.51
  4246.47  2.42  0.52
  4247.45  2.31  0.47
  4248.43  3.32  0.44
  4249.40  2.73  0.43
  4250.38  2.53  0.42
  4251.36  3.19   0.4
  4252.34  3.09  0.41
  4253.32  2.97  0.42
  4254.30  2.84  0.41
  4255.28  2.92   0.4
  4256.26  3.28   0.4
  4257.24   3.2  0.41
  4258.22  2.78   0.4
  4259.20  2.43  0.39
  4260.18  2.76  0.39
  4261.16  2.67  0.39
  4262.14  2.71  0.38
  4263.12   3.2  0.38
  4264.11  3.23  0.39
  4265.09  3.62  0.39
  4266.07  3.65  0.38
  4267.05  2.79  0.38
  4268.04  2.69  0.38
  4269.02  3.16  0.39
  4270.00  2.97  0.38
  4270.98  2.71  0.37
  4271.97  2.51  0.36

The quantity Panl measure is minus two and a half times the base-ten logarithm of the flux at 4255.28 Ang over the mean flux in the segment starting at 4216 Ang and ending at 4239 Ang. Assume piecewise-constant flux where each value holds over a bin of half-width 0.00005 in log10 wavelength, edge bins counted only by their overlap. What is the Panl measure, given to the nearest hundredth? 0.10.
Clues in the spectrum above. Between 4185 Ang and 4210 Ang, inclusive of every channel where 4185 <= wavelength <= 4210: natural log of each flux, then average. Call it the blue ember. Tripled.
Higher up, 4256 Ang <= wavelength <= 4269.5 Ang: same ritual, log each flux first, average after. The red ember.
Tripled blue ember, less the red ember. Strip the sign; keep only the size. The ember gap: 2.15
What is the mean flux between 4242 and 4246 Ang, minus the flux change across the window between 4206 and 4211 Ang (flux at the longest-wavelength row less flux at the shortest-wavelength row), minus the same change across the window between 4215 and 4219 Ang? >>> 3.1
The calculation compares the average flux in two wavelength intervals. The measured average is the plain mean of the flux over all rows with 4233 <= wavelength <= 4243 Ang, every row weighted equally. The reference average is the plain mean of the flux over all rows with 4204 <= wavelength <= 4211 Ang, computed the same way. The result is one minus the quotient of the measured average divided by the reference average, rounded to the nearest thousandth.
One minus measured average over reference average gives 0.003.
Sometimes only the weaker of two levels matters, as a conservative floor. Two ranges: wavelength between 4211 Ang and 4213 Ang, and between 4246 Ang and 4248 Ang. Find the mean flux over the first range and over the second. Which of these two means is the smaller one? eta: 2.4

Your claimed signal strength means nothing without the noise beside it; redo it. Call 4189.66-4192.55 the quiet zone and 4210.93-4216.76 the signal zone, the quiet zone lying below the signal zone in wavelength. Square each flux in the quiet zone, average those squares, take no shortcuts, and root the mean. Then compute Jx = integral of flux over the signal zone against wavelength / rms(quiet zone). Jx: 4.5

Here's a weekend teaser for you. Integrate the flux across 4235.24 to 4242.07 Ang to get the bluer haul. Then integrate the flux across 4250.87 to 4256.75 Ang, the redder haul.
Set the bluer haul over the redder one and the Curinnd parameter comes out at 1.09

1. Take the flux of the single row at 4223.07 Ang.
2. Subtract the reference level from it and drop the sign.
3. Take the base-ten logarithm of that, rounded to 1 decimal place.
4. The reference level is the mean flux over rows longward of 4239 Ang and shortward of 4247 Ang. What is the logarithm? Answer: 0.0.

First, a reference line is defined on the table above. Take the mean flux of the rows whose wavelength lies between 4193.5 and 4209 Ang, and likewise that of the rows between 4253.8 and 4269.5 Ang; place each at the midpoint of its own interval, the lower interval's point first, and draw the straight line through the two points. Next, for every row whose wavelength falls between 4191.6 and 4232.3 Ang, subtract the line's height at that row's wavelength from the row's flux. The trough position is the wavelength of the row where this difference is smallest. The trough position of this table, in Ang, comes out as 4214.33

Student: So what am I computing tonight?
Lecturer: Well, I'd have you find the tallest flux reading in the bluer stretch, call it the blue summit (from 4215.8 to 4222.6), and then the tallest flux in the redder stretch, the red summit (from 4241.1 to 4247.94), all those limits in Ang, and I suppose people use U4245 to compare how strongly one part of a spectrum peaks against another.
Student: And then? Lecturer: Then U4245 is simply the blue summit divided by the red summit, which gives 1.08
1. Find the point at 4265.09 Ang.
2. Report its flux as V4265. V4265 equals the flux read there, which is 3.62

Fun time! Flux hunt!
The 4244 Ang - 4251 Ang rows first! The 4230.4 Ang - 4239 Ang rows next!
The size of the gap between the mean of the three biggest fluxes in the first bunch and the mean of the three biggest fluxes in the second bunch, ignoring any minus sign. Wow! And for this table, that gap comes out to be 0.40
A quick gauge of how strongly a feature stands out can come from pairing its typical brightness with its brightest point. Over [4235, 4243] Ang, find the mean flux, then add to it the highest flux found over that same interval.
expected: 6.83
